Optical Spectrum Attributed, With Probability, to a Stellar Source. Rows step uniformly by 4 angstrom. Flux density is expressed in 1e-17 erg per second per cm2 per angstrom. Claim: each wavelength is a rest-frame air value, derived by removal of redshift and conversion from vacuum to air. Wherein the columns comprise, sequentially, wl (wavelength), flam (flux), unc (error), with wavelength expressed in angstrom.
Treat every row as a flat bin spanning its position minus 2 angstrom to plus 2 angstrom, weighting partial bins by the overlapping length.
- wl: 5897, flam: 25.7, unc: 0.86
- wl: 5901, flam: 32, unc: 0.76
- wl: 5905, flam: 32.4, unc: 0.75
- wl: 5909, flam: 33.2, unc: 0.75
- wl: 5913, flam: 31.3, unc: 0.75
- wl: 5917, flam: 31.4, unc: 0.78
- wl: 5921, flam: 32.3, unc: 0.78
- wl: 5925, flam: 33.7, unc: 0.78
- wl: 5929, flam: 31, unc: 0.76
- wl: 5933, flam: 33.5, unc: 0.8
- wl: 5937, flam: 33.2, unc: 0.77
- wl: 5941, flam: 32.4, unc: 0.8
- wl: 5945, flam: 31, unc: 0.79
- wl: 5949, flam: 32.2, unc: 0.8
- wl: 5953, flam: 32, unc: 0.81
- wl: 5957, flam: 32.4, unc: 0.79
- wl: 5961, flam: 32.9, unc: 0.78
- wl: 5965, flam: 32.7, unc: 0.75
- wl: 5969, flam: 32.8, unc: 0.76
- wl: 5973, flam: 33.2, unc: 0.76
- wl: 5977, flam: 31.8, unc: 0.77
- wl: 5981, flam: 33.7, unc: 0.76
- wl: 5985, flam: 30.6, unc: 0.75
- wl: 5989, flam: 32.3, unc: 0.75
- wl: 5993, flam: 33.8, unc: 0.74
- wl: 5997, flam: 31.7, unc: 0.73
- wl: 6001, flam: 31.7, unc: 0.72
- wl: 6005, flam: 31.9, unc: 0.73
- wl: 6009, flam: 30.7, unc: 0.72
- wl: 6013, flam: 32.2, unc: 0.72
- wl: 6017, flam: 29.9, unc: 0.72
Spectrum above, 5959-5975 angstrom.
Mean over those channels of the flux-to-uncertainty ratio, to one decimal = 43.2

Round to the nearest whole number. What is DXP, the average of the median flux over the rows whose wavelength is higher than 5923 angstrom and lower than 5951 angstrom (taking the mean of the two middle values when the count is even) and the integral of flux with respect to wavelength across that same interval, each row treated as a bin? 470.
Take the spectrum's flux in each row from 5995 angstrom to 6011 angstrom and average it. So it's 31.5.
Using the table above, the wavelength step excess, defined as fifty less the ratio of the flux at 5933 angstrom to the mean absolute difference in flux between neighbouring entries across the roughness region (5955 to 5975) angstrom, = -62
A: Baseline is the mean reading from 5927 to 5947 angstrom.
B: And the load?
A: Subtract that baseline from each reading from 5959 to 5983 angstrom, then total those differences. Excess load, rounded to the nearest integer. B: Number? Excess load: 4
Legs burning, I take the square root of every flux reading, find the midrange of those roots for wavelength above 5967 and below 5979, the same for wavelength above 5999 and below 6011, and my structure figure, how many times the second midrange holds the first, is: 0.98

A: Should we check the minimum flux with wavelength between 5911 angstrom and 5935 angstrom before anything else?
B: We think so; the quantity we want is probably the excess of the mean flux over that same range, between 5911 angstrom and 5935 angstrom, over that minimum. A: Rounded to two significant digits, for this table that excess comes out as 1.2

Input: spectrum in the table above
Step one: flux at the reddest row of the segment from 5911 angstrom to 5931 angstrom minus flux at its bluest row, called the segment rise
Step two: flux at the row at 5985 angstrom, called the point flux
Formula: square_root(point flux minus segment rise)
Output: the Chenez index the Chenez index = 5.56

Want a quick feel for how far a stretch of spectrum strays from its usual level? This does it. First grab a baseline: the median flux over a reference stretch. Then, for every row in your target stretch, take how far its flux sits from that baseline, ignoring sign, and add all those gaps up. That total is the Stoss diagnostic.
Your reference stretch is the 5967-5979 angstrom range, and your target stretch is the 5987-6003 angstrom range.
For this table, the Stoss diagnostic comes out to 3.7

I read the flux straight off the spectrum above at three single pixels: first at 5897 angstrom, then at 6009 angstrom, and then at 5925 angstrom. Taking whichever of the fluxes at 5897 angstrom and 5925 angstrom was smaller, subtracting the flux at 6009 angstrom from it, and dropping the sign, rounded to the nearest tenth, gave 5.0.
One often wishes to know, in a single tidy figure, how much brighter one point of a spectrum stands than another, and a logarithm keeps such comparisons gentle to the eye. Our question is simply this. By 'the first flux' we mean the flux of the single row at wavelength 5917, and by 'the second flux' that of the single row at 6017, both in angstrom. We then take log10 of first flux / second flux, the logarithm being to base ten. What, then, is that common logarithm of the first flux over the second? 0.021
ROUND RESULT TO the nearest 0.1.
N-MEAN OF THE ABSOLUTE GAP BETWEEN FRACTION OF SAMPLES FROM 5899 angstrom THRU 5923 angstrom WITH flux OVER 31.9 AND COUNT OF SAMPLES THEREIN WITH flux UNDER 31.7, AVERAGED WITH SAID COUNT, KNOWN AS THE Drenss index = 1.7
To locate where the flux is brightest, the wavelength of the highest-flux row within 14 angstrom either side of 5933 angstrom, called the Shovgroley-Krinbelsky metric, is 5925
